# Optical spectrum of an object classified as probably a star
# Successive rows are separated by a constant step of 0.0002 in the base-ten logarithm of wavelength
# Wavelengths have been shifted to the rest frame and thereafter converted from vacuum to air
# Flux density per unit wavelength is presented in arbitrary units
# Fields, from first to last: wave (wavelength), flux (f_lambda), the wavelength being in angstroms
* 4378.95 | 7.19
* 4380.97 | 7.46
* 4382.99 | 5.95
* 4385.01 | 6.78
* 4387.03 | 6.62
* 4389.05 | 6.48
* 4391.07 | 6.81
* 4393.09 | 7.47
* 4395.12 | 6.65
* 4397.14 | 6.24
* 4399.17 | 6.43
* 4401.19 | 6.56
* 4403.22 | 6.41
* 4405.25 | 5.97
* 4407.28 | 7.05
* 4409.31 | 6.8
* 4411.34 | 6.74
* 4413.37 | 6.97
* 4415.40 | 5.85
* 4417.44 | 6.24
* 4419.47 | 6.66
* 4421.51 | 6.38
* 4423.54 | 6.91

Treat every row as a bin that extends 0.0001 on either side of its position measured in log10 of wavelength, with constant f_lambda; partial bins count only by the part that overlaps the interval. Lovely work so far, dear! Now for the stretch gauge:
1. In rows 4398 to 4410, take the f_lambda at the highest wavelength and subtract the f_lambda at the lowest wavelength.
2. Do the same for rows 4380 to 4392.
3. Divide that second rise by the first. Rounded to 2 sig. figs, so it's -1.8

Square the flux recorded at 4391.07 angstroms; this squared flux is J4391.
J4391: 46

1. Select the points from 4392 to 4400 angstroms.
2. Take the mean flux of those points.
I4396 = 6.70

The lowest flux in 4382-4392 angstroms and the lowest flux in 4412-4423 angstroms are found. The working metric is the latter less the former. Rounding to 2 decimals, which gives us -0.10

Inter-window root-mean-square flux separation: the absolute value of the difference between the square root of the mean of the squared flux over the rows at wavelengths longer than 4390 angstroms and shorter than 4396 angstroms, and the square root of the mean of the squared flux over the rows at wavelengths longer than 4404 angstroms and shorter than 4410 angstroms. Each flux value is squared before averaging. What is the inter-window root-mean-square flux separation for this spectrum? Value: 0.36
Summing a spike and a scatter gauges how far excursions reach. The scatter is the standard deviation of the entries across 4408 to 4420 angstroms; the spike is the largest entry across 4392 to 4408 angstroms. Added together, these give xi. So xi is 7.9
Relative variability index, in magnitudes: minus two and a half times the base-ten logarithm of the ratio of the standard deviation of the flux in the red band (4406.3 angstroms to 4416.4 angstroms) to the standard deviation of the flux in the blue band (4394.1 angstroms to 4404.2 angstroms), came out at -1.2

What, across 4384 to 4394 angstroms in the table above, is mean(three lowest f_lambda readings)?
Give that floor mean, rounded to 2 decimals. 6.63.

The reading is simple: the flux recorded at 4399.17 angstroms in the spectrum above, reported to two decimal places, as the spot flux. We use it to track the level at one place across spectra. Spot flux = 6.43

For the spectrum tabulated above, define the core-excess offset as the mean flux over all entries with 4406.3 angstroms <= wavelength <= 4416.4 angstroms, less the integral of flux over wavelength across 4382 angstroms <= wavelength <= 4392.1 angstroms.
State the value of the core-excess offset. -59.3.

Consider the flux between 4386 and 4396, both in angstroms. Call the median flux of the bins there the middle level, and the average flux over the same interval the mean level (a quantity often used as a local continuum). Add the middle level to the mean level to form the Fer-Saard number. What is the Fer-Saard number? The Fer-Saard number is 13.5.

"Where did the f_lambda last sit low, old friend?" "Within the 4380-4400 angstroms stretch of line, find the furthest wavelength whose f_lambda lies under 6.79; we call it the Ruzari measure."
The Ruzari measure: 4399.17 angstroms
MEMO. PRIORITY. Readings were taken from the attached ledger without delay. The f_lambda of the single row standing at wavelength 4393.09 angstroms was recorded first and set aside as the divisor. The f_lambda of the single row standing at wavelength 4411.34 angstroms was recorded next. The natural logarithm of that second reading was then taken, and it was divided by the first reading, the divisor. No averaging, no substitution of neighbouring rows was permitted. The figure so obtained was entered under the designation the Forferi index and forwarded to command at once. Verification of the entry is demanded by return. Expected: 0.255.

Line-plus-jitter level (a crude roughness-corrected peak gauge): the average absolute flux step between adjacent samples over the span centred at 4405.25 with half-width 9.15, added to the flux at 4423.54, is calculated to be 7.2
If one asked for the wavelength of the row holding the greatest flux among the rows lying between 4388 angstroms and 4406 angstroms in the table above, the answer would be 4393.09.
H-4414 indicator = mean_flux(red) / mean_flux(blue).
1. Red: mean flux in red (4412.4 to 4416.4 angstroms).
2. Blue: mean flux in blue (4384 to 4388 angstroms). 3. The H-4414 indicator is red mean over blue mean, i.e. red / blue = 0.96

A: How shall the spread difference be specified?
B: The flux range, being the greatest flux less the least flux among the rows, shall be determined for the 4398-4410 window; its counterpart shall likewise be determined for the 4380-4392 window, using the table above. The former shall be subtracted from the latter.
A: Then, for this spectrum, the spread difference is 0.4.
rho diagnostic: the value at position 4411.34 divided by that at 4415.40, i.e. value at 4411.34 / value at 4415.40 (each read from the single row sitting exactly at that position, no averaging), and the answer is 1.15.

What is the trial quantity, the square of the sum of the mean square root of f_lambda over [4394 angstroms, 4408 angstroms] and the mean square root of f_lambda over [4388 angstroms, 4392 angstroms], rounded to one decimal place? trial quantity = 26.2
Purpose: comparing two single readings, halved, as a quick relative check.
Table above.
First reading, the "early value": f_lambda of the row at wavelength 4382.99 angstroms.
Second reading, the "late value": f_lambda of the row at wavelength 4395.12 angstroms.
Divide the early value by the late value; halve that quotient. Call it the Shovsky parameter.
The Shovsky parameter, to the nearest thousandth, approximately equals 0.447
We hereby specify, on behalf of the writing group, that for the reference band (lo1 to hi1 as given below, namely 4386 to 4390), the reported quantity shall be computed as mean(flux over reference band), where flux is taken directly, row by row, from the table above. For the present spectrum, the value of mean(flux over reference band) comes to 6.55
